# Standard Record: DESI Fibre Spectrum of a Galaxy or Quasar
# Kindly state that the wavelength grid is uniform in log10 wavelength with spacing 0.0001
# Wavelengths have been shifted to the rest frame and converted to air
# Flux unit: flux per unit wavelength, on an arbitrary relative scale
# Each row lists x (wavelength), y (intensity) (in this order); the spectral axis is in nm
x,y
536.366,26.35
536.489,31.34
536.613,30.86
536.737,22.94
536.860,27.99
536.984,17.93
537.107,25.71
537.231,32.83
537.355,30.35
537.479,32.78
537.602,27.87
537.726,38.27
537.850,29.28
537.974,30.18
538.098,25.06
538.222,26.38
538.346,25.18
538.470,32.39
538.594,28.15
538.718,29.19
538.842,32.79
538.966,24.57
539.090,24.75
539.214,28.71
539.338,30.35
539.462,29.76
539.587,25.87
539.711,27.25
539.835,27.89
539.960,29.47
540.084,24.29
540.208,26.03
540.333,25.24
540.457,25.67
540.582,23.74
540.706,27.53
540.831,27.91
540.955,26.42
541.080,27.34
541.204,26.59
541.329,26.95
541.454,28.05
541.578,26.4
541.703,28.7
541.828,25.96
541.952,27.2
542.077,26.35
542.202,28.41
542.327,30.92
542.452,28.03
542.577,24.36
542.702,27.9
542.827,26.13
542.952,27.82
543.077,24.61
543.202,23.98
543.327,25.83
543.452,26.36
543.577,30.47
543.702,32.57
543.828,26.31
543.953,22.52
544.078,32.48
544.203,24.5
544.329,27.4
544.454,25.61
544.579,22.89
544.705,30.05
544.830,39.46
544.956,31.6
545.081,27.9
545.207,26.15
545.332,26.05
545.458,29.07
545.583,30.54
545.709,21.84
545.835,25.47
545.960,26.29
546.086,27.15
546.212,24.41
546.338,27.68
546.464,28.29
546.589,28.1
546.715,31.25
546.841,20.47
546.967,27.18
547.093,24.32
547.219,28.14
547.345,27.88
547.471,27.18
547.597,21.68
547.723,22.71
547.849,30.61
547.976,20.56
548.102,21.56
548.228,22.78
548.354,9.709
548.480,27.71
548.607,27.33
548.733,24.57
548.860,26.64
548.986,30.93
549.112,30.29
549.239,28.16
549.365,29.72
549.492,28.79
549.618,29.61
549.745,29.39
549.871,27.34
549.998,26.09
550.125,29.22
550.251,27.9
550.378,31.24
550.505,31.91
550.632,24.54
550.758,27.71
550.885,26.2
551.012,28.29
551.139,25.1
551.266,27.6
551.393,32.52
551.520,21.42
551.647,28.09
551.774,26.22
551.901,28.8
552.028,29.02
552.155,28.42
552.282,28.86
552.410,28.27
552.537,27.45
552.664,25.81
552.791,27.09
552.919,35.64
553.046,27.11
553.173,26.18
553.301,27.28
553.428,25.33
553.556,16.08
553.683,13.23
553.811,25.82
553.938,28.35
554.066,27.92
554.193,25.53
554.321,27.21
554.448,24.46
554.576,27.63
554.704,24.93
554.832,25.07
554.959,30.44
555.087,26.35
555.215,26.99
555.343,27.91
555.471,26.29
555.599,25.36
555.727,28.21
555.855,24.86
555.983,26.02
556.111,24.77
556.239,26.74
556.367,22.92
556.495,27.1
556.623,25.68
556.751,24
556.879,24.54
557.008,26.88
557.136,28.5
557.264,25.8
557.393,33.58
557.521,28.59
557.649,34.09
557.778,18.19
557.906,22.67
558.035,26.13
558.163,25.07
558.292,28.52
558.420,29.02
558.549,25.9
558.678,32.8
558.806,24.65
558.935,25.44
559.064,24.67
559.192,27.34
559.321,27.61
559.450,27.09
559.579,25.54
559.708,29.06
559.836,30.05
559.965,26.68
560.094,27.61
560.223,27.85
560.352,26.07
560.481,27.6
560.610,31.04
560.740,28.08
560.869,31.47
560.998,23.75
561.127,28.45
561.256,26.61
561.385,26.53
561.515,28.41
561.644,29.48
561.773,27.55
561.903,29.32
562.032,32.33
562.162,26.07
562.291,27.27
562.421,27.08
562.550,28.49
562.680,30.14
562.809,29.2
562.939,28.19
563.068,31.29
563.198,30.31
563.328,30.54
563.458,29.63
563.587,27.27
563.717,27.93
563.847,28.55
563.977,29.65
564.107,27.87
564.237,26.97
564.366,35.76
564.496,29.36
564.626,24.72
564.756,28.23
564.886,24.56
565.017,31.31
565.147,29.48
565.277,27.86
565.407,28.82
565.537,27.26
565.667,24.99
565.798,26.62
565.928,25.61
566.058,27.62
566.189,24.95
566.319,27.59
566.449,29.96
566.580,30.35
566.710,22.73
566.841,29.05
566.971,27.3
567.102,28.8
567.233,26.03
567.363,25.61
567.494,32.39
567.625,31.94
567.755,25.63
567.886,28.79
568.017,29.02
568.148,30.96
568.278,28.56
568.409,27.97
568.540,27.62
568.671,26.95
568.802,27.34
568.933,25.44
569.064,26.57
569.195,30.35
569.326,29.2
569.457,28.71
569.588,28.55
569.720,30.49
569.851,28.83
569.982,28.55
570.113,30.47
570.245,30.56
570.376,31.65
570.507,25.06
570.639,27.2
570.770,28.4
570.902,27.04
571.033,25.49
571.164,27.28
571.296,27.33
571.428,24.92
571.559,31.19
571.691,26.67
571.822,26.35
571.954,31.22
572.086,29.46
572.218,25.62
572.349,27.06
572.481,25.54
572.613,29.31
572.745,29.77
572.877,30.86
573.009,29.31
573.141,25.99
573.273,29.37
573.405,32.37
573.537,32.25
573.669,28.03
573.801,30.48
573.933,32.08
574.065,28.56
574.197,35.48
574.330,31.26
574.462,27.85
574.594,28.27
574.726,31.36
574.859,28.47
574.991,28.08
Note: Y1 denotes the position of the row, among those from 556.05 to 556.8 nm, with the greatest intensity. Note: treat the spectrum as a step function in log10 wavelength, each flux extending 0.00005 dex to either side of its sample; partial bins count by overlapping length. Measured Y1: 556.495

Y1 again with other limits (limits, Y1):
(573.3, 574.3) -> 574.197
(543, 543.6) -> 543.577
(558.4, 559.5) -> 558.678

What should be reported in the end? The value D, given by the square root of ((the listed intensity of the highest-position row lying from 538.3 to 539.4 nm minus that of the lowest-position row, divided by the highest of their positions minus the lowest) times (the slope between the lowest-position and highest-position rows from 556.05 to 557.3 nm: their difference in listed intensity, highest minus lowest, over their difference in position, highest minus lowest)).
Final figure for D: 2.2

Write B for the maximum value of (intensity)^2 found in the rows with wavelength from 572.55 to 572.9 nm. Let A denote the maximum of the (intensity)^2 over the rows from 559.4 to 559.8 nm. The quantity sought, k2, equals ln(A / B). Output -0.1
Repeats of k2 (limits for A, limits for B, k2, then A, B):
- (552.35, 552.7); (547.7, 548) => -0.2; 799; 937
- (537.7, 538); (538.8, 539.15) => 0.3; 1465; 1075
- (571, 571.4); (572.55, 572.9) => -0.2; 747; 952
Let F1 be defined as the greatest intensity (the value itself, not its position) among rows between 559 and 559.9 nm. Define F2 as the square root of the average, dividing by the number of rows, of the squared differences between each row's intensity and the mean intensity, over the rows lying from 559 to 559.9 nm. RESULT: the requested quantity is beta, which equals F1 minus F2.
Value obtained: 28.3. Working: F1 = 30.05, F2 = 1.7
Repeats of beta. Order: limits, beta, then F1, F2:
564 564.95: 32.3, 35.76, 3.5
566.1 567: 27.8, 30.35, 2.6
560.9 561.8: 27.7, 29.48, 1.7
